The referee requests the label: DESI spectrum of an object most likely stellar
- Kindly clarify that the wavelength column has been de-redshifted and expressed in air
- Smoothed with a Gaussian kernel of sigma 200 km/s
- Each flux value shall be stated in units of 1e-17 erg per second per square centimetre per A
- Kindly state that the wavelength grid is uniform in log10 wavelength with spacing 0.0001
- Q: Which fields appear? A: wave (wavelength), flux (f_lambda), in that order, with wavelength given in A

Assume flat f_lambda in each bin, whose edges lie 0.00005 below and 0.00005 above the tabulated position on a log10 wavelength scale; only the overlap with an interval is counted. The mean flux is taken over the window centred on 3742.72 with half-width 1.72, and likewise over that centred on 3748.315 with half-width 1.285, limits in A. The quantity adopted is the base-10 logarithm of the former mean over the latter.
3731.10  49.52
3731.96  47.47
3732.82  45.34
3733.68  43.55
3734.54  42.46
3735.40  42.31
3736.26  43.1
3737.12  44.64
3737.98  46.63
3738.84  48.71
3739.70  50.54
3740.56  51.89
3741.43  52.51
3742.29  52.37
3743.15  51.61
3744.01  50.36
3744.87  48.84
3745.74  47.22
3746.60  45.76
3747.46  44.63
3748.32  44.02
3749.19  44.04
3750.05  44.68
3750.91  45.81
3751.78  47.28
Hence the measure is 0.07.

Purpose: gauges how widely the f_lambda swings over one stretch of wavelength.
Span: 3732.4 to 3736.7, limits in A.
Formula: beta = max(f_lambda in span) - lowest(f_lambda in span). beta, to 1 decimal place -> 3.0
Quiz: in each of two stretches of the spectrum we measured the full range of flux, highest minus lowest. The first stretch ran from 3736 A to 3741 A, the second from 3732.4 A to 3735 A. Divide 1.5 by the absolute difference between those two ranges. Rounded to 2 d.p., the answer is 0.25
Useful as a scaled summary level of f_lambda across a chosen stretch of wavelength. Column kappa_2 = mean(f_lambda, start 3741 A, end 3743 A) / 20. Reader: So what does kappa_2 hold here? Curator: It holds 2.62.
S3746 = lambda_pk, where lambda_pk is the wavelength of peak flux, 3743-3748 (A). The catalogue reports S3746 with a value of 3743.15 A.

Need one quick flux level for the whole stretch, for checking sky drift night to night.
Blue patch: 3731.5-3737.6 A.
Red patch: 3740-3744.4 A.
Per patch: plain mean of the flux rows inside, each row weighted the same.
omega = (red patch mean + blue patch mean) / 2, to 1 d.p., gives 47.9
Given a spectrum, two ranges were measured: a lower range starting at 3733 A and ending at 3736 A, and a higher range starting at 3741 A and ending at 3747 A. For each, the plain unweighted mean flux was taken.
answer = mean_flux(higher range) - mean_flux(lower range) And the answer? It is 7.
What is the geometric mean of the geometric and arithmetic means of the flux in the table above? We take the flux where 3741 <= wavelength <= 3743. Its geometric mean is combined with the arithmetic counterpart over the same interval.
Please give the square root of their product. 52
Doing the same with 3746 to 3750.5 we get 45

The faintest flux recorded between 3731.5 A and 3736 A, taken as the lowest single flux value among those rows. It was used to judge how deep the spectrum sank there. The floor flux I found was 42.31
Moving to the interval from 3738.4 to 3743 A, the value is 48.71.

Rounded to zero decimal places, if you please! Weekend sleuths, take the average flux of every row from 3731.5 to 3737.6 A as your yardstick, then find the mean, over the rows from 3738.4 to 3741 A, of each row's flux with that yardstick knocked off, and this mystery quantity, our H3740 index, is 6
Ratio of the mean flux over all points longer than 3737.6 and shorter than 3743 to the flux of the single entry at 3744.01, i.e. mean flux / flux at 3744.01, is 1.00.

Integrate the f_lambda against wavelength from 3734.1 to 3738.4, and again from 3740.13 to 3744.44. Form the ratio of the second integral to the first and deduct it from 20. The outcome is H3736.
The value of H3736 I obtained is 18.82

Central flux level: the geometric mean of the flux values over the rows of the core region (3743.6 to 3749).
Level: 47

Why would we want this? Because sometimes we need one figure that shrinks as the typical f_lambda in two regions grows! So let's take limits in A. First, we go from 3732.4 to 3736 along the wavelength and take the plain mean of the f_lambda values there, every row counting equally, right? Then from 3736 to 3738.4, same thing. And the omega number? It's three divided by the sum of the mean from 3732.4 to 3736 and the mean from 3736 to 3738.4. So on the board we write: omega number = 0.0340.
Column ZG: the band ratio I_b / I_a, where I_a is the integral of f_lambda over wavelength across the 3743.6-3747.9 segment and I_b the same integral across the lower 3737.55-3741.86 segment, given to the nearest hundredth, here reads 1.06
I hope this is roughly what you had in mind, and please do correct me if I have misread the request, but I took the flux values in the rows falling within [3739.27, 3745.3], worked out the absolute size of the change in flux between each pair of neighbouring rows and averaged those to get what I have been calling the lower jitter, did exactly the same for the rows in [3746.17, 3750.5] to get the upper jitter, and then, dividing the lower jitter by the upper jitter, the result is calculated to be 1.6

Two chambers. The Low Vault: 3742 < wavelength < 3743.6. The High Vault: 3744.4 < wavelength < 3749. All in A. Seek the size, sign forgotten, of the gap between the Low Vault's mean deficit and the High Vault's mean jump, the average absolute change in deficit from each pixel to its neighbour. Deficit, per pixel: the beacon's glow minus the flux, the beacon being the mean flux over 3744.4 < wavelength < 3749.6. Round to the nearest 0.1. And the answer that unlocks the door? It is 7.4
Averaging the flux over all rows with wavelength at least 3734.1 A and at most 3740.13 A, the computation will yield 45.5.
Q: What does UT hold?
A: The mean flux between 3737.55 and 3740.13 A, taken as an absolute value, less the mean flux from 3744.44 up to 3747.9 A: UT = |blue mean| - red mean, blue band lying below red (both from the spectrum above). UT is 2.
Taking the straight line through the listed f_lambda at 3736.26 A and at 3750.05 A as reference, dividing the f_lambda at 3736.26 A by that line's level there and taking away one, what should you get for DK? 0.00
